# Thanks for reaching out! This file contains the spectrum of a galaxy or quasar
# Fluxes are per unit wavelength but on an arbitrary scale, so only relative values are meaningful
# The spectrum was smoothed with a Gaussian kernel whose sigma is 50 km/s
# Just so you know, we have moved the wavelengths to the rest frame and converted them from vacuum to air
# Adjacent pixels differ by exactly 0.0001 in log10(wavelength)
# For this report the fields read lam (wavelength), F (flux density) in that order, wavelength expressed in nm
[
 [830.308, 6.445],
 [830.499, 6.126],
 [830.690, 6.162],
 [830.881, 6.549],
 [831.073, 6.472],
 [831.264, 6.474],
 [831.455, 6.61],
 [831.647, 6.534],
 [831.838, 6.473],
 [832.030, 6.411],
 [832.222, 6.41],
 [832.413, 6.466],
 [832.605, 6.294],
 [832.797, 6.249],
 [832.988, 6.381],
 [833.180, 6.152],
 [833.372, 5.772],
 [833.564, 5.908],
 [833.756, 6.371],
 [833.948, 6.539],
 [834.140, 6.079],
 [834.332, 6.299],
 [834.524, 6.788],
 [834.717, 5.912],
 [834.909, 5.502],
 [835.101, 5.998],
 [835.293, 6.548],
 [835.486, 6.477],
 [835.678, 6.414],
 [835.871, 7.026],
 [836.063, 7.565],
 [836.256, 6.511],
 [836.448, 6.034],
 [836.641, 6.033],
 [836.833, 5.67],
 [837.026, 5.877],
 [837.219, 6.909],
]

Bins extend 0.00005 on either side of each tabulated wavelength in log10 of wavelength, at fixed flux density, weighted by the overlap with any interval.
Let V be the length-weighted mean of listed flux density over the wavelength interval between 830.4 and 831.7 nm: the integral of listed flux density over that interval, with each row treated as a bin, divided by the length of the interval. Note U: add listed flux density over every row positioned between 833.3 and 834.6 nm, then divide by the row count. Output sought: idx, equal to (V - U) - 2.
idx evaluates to -1.83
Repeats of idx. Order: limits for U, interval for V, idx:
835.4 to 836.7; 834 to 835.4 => -2.41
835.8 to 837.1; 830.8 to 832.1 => -1.88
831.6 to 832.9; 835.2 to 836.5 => -1.73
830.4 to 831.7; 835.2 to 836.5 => -1.74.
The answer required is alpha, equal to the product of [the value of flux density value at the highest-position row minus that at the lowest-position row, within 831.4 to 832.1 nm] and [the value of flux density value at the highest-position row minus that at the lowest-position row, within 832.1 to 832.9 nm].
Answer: 0.03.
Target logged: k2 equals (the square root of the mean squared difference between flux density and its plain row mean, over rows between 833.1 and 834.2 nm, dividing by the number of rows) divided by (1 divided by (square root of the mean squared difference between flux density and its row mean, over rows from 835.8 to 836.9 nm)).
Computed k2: 0.169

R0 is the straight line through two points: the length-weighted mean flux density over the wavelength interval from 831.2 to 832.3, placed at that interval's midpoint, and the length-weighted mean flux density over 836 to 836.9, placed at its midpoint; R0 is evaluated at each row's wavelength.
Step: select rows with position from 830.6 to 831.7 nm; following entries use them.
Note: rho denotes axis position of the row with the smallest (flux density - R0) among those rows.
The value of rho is 830.690 nm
